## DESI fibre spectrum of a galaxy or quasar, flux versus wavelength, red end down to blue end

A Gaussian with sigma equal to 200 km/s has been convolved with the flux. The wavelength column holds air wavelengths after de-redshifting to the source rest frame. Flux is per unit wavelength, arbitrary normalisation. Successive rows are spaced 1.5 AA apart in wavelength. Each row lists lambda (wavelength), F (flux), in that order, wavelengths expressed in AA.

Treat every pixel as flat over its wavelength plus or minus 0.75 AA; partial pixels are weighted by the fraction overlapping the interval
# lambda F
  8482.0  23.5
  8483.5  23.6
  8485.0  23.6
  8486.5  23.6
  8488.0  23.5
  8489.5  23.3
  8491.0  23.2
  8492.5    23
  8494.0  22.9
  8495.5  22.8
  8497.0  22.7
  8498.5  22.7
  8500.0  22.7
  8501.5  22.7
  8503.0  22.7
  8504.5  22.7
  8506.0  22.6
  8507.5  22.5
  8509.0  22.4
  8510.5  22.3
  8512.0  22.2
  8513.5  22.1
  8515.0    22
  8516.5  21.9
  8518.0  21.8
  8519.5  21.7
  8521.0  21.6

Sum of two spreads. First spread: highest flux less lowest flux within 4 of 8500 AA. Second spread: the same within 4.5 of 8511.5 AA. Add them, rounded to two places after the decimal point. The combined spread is 0.50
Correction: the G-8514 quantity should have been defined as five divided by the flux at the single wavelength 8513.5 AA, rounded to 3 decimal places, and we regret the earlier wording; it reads 0.226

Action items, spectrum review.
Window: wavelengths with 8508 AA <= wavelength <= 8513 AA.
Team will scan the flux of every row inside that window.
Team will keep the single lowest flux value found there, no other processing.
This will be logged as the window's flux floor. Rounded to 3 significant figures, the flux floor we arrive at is 22.2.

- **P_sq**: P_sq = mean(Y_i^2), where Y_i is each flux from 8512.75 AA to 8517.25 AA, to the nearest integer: 484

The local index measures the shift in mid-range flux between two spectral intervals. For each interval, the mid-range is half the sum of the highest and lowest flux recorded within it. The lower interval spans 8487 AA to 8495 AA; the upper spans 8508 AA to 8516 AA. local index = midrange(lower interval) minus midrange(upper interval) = 1.0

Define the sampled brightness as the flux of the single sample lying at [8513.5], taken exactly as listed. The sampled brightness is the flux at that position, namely 22.1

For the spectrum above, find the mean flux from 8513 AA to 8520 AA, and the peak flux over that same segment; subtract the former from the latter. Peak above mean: 0.200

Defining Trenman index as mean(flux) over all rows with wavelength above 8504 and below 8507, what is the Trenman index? 22.6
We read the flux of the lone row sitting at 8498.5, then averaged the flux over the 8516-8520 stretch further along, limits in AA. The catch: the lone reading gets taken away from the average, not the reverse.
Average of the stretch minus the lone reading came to -0.90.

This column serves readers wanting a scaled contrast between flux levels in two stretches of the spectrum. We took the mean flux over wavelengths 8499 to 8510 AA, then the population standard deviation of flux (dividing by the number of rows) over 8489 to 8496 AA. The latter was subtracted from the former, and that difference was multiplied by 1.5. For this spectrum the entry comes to 33.6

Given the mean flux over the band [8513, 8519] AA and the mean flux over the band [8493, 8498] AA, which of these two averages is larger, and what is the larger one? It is 22.8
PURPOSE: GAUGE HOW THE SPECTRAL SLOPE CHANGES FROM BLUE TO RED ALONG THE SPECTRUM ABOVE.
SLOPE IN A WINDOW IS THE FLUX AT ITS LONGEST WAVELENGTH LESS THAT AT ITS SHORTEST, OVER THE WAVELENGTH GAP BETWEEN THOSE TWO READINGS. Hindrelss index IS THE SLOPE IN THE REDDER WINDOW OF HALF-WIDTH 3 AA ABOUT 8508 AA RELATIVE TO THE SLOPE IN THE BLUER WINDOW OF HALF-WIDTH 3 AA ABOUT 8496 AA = 1.5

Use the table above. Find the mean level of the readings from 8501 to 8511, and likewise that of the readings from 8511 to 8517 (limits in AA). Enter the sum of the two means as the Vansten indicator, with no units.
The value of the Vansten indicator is 44.6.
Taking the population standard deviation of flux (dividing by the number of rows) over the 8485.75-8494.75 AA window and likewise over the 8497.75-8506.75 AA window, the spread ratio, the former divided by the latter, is 6.7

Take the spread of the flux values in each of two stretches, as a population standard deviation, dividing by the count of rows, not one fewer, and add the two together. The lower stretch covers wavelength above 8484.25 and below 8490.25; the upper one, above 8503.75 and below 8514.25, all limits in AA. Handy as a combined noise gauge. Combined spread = 0.32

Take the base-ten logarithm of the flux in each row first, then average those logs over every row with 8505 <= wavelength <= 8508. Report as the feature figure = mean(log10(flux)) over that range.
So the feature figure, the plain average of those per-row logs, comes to 1.353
